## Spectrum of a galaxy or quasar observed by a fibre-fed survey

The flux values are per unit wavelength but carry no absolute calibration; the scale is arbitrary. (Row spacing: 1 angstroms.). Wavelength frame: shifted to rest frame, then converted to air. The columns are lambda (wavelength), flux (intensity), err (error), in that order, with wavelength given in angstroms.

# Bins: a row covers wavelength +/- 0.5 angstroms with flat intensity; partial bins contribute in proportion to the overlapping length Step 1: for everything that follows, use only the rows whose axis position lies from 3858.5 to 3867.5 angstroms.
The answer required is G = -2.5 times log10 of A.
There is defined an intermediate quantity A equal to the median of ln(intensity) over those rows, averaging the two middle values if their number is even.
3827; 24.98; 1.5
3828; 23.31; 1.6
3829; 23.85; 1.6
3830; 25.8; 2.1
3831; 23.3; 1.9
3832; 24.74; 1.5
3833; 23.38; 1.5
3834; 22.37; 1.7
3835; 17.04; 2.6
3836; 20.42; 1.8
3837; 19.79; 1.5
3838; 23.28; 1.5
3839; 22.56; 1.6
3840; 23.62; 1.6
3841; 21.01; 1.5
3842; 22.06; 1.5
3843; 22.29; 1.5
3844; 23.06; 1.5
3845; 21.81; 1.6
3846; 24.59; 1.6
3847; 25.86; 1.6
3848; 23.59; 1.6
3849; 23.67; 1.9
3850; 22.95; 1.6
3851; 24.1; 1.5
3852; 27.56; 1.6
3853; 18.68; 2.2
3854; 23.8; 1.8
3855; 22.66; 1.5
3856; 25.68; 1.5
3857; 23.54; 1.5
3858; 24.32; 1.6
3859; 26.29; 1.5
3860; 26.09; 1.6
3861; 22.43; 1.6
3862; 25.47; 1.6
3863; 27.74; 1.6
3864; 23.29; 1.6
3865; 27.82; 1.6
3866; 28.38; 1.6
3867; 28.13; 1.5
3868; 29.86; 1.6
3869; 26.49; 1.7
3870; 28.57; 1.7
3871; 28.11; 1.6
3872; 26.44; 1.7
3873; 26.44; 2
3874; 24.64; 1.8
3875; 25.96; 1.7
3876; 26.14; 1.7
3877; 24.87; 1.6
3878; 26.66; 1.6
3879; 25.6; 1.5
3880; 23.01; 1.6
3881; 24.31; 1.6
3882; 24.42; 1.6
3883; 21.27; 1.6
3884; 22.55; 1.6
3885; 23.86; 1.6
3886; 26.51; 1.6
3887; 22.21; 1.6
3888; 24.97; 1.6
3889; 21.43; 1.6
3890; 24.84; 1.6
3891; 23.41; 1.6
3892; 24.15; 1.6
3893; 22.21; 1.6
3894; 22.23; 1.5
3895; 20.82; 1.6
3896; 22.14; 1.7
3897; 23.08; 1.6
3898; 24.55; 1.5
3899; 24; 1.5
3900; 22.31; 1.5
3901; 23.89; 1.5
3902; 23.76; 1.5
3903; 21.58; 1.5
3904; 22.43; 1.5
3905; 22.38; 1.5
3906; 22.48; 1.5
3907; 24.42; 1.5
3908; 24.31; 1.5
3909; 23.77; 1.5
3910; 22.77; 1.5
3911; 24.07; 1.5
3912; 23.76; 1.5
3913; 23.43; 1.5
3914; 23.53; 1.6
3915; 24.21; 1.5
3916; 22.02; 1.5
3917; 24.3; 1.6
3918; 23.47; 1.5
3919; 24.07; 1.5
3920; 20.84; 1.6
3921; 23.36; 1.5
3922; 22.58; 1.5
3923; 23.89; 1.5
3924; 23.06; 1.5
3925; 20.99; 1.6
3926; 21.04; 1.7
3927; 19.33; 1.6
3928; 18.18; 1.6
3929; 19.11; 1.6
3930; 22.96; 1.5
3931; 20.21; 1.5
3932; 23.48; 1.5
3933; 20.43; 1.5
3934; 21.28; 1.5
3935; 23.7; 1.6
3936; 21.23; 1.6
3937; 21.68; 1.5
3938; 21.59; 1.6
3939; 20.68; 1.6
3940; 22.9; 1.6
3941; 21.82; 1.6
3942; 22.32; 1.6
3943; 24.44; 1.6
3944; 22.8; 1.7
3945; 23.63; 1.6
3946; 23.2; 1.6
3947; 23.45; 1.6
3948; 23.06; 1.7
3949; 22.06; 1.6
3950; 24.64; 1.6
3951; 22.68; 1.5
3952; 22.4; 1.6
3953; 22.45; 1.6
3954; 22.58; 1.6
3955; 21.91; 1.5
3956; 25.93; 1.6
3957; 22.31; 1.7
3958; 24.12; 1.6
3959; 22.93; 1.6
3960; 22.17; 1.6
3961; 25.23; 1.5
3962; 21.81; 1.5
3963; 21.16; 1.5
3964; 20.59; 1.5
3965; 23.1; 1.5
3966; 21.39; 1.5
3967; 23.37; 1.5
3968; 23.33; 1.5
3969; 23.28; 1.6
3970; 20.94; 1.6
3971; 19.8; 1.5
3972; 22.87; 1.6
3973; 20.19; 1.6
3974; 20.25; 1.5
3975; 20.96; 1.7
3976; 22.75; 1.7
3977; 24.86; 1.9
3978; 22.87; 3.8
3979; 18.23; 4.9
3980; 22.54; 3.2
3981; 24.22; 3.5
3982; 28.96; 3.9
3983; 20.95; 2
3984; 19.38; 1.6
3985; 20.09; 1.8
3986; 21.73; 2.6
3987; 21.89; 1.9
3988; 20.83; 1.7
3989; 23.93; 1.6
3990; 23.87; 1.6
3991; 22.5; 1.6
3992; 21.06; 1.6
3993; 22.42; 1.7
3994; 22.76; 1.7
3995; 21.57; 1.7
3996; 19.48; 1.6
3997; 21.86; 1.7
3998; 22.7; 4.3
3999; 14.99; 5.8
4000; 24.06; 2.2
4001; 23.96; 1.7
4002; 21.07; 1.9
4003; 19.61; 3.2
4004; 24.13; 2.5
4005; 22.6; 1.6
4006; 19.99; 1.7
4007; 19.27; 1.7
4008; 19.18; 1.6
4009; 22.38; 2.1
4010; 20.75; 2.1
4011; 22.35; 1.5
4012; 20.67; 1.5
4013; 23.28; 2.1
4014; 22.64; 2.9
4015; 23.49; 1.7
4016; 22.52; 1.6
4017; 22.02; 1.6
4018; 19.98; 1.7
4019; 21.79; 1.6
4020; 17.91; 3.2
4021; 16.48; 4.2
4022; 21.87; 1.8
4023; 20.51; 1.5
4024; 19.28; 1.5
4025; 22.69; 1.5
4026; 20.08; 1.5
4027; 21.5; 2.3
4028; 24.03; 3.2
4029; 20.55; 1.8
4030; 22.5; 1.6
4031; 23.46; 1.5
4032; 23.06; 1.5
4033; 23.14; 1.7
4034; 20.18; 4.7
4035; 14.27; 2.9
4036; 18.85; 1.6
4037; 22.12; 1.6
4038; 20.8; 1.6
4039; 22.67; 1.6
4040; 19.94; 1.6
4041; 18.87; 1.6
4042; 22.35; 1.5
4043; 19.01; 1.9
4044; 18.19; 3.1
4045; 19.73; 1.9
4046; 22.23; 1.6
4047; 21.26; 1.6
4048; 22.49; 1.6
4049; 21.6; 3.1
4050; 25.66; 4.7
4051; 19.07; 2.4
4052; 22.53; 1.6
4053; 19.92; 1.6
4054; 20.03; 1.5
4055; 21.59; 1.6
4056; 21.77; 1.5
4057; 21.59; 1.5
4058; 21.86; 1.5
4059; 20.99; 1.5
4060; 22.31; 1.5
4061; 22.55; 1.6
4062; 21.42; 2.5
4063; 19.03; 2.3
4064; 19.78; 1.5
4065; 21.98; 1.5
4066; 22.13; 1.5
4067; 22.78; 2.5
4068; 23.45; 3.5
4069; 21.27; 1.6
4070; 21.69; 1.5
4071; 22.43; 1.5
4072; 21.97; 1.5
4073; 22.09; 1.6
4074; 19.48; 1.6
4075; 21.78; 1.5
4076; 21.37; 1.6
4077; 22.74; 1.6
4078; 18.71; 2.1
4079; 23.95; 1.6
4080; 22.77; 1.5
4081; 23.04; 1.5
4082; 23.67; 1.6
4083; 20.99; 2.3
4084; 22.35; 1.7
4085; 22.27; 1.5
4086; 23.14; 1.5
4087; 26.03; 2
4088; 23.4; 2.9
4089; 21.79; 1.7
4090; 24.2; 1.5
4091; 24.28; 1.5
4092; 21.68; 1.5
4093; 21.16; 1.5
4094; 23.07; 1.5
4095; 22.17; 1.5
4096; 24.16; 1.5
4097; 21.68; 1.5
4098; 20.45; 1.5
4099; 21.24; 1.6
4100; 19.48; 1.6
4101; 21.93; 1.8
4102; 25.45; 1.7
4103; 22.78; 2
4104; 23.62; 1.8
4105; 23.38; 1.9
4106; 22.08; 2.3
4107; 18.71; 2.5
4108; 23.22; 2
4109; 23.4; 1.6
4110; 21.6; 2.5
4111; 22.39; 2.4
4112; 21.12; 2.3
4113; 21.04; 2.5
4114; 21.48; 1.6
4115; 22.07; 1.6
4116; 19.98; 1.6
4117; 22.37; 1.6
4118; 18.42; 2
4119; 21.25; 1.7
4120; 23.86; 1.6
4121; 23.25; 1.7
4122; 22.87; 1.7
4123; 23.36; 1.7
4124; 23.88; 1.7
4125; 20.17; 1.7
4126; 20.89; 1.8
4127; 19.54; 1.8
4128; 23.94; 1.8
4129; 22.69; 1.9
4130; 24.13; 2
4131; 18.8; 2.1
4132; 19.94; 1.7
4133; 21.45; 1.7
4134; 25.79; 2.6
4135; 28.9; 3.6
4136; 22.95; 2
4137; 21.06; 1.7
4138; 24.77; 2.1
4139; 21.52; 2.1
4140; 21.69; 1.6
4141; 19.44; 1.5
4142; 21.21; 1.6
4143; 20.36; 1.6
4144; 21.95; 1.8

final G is -1.29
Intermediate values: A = 3.27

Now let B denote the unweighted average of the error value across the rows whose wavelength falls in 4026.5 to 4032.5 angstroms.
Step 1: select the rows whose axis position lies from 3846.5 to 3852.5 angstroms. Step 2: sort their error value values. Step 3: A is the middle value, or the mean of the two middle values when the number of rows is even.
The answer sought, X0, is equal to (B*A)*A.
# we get 5.1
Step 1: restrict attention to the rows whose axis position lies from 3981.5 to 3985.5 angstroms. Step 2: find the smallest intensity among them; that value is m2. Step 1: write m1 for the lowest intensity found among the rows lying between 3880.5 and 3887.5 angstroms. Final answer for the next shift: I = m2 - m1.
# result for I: -1.9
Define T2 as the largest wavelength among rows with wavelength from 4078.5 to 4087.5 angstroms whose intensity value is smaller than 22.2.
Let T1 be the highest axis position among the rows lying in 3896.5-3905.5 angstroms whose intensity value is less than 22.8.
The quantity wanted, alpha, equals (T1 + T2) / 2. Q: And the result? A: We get 3994.0 angstroms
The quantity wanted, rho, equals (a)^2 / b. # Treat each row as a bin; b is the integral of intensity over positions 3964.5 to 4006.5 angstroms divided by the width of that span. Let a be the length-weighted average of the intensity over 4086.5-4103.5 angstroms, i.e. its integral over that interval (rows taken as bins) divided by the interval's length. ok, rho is 23.4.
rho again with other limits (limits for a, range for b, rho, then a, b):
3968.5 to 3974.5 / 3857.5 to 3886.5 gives 17.5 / 21.2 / 25.7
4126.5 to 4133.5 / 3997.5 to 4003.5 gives 21.9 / 21.5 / 21.1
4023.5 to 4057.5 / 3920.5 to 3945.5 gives 20.3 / 21.1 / 21.9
